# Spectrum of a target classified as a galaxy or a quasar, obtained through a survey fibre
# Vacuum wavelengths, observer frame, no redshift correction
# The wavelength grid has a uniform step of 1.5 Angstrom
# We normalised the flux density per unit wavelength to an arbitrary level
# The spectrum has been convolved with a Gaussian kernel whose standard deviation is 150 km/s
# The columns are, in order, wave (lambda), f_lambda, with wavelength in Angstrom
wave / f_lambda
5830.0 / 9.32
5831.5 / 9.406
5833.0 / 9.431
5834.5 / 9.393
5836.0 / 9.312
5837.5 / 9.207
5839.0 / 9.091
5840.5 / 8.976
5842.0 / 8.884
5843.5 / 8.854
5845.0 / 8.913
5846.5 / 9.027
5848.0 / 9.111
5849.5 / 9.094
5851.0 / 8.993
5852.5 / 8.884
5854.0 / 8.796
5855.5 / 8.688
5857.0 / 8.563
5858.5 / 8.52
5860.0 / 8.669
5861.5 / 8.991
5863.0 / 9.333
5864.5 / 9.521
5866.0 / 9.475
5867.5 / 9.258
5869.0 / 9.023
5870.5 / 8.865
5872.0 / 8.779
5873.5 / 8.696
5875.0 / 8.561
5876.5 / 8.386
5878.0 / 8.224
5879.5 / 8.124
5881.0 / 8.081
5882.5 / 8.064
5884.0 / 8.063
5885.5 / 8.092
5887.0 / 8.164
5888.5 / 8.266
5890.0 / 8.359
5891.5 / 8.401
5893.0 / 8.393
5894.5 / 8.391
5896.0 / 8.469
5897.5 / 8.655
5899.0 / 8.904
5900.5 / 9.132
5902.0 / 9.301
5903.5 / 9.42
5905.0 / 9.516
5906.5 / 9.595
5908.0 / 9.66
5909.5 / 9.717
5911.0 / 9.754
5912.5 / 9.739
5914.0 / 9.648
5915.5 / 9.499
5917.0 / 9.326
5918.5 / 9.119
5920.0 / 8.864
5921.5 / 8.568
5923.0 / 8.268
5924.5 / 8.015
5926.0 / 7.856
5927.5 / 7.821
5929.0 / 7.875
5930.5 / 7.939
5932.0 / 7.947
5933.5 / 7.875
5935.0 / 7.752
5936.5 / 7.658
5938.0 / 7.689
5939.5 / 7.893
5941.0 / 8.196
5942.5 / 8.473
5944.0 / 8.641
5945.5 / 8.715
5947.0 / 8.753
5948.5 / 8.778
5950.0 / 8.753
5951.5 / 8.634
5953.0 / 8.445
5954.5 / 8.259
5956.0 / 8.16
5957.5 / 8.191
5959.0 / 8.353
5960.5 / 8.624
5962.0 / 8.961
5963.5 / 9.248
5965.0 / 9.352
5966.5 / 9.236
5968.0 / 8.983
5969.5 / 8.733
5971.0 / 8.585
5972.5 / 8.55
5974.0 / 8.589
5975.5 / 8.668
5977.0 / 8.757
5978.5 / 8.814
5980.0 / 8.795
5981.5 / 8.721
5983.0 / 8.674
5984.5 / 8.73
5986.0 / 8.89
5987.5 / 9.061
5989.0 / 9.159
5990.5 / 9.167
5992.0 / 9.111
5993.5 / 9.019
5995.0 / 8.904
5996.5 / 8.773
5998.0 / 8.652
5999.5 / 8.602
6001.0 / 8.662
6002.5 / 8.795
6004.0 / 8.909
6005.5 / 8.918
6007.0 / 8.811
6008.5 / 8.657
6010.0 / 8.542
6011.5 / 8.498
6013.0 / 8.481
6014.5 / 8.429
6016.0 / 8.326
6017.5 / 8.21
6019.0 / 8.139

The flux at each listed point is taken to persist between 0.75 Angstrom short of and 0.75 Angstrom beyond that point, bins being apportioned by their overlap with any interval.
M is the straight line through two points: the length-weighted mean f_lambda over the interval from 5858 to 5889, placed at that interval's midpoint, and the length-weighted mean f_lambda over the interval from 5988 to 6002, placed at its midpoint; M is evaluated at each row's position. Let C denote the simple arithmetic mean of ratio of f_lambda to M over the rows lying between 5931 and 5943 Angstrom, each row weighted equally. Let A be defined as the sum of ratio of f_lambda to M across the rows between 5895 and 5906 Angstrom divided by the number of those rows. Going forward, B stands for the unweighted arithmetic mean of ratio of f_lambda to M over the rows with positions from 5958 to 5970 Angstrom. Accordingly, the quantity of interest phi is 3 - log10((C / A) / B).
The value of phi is 3.07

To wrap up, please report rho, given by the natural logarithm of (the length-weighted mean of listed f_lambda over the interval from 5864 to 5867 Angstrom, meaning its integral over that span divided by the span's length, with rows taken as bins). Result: 2.249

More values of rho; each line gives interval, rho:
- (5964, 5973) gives 2.189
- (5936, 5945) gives 2.094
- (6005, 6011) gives 2.165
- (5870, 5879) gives 2.148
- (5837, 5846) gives 2.195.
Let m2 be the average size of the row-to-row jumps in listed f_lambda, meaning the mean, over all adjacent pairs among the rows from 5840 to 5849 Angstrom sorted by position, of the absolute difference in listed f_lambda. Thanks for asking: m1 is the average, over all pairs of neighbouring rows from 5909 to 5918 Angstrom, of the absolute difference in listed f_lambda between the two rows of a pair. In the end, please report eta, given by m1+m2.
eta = 0.169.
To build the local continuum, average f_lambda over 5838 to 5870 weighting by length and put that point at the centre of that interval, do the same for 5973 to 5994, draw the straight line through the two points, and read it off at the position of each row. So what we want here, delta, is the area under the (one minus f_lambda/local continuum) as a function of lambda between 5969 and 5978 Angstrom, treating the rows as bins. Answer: 0.23 Angstrom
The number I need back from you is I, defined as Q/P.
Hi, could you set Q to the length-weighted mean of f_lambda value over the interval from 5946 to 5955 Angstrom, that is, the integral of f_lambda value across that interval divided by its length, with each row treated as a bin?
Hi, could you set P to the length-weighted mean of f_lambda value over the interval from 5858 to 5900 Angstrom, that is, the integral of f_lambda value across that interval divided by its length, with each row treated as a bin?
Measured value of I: 1.00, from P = 8.60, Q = 8.62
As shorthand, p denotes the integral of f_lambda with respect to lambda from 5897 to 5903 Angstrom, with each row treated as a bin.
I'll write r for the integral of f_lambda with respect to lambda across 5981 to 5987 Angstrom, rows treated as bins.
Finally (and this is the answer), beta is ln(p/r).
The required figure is 0.03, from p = 54.2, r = 53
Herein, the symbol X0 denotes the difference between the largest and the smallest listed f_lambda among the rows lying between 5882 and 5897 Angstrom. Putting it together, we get 0.41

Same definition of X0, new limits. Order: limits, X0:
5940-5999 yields 1.19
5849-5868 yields 1.00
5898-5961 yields 2.10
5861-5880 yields 1.40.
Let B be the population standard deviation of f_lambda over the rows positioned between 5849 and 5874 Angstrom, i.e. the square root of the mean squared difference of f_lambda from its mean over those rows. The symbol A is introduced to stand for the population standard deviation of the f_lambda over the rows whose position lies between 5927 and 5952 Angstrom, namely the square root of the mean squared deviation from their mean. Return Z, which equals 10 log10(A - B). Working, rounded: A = 0.42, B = 0.30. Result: -9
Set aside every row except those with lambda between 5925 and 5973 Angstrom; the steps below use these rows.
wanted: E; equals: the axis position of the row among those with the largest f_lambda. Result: 5965.0 Angstrom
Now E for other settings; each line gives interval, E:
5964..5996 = 5965.0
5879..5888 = 5887.0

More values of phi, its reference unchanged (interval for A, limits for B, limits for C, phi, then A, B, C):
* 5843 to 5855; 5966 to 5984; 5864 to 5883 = 3.01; 1.04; 0.99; 1.01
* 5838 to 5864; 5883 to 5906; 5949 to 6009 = 3.02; 1.04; 1.00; 0.99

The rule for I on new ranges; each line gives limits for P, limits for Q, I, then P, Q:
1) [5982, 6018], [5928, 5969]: 0.96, 8.75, 8.42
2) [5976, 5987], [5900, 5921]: 1.08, 8.77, 9.44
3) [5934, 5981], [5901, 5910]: 1.11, 8.55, 9.52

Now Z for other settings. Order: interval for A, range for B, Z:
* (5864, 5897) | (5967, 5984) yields -5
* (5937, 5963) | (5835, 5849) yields -7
